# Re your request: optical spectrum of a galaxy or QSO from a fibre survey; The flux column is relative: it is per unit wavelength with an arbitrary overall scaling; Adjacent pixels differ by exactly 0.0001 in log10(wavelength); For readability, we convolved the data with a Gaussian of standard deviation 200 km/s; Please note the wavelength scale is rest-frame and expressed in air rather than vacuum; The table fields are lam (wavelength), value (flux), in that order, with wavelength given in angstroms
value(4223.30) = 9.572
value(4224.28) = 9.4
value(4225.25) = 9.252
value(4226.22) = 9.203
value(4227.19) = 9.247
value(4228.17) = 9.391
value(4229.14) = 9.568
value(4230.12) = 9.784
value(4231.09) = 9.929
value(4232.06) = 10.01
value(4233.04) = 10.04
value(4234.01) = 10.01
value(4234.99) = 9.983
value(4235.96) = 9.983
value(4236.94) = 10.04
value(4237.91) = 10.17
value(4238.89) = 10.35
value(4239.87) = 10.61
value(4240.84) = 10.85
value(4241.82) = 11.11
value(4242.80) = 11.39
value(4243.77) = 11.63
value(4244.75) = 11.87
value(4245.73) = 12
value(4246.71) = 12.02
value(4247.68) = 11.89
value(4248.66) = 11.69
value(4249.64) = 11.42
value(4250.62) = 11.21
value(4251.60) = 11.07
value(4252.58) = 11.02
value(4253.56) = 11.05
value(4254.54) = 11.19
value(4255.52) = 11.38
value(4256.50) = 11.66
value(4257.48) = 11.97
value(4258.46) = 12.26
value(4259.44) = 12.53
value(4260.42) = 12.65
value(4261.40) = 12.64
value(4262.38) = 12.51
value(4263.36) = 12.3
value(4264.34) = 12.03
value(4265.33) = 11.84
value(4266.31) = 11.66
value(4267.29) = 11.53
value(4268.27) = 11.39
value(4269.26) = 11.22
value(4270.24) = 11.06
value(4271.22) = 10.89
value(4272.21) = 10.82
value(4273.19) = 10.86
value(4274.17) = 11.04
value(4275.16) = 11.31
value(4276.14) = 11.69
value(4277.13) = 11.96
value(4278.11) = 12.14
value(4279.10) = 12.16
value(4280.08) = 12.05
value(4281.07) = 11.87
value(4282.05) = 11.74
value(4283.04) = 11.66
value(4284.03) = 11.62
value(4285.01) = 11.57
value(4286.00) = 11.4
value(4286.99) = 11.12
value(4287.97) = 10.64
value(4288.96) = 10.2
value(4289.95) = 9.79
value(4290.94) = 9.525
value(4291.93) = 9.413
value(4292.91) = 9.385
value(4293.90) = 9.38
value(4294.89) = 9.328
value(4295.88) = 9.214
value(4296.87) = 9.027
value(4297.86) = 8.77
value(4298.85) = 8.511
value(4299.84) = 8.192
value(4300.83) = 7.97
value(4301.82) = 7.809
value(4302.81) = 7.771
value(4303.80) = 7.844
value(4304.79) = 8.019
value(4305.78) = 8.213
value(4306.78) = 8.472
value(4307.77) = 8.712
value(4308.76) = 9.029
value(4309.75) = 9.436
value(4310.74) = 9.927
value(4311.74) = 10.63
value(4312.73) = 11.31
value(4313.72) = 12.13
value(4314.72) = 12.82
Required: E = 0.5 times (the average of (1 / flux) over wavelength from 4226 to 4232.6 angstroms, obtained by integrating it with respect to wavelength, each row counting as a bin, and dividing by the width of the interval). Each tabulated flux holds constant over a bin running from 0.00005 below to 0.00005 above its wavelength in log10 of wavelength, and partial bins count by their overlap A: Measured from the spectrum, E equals 0.052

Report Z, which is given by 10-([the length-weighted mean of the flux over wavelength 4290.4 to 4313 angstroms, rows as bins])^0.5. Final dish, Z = 7.01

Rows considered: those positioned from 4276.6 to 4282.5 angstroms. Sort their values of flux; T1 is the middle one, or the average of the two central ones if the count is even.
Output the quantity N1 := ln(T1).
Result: 2.5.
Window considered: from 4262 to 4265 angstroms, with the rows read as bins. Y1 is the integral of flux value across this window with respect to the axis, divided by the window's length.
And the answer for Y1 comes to 12.2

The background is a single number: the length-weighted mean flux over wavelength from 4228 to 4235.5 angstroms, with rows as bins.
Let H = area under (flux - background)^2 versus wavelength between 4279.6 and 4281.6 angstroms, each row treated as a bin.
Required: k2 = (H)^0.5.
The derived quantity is 3.0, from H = 8.7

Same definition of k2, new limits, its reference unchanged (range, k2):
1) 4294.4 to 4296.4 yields 0.9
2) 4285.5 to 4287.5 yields 2.0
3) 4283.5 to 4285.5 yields 2.4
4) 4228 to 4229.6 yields 0.5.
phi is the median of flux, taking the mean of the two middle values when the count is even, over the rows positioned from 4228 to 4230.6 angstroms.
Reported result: 9.6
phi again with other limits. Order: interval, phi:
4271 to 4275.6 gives 10.9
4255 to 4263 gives 12.4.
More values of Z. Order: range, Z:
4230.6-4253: 6.70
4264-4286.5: 6.60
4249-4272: 6.59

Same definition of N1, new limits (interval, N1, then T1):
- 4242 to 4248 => 2.5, 12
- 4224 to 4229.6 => 2.2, 9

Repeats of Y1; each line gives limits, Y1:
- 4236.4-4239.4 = 10.2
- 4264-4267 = 11.8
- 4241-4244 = 11.3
